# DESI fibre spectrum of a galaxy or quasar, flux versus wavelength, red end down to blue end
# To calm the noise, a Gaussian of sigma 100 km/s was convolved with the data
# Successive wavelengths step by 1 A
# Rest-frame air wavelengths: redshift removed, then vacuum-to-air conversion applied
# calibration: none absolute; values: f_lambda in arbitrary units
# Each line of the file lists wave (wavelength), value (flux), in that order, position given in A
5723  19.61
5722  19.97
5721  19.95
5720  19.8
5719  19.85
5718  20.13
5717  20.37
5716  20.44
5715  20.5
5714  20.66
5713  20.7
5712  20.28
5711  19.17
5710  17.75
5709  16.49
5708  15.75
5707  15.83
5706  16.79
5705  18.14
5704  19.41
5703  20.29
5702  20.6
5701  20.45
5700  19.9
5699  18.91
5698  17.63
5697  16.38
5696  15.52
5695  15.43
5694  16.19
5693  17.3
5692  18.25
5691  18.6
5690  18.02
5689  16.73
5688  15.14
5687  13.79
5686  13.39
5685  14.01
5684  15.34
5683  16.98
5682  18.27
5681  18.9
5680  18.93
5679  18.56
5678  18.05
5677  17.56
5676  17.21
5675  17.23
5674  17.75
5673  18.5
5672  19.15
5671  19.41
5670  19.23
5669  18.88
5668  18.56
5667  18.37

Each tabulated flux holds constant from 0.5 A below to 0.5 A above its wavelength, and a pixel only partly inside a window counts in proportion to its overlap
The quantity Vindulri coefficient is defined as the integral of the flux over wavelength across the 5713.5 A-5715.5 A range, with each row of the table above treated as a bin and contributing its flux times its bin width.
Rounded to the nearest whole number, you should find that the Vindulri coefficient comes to 41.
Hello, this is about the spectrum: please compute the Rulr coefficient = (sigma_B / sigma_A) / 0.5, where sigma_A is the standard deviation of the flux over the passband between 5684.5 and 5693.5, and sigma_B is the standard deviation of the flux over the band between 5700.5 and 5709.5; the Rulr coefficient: 2.0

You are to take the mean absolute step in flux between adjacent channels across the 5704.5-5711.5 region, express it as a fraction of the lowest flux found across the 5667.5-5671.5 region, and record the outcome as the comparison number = 0.052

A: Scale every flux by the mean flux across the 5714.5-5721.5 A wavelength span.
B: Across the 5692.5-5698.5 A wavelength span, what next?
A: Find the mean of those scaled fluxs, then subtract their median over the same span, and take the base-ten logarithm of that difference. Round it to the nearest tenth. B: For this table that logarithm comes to -2.2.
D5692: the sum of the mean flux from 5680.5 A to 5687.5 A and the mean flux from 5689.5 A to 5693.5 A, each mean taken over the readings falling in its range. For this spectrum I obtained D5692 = 34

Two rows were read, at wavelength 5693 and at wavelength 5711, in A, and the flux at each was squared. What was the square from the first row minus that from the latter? -68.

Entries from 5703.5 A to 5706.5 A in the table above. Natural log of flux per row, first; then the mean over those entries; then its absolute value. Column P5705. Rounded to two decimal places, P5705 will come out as 2.89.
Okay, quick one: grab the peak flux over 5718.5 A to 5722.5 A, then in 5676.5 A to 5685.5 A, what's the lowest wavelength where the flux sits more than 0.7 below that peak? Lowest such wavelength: 5677 A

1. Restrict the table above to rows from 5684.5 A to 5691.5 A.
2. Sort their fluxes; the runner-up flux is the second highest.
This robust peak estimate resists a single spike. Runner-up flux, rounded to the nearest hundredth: 18.02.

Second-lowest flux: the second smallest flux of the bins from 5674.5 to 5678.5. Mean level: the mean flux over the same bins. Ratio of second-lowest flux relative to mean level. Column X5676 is 0.98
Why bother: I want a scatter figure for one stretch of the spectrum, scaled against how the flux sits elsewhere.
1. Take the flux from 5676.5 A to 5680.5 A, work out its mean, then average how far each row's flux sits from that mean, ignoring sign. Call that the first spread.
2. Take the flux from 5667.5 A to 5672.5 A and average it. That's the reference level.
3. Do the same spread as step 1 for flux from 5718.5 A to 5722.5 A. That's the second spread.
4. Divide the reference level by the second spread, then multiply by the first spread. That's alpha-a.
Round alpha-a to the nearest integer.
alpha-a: 133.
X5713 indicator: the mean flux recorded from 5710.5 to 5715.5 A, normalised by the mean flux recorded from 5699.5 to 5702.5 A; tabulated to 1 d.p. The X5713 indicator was 1.0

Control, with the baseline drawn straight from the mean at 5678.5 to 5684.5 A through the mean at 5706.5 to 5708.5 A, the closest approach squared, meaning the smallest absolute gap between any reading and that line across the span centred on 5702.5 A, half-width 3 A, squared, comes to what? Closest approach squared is 4.6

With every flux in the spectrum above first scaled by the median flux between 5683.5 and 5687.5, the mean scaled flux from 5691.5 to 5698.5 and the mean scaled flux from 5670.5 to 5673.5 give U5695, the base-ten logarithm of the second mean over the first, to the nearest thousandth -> 0.057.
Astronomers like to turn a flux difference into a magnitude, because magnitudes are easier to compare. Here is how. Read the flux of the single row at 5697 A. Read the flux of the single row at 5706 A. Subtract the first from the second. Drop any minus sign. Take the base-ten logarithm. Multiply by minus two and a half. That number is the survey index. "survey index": 1.0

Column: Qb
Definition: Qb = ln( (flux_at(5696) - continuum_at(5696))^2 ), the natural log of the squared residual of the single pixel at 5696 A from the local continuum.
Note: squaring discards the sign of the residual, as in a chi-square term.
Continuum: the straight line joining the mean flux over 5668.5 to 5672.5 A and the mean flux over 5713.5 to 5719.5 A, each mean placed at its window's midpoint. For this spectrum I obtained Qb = 2.9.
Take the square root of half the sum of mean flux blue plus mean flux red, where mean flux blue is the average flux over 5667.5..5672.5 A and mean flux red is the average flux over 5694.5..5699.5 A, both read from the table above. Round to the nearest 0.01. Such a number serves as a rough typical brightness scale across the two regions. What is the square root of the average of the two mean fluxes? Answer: 4.23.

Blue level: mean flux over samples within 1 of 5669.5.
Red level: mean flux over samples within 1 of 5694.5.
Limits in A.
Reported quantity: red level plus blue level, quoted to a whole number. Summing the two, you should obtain 35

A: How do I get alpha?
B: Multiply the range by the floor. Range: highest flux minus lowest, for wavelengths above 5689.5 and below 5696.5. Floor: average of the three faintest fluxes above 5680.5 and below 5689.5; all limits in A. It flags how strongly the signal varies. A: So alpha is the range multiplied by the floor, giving 44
